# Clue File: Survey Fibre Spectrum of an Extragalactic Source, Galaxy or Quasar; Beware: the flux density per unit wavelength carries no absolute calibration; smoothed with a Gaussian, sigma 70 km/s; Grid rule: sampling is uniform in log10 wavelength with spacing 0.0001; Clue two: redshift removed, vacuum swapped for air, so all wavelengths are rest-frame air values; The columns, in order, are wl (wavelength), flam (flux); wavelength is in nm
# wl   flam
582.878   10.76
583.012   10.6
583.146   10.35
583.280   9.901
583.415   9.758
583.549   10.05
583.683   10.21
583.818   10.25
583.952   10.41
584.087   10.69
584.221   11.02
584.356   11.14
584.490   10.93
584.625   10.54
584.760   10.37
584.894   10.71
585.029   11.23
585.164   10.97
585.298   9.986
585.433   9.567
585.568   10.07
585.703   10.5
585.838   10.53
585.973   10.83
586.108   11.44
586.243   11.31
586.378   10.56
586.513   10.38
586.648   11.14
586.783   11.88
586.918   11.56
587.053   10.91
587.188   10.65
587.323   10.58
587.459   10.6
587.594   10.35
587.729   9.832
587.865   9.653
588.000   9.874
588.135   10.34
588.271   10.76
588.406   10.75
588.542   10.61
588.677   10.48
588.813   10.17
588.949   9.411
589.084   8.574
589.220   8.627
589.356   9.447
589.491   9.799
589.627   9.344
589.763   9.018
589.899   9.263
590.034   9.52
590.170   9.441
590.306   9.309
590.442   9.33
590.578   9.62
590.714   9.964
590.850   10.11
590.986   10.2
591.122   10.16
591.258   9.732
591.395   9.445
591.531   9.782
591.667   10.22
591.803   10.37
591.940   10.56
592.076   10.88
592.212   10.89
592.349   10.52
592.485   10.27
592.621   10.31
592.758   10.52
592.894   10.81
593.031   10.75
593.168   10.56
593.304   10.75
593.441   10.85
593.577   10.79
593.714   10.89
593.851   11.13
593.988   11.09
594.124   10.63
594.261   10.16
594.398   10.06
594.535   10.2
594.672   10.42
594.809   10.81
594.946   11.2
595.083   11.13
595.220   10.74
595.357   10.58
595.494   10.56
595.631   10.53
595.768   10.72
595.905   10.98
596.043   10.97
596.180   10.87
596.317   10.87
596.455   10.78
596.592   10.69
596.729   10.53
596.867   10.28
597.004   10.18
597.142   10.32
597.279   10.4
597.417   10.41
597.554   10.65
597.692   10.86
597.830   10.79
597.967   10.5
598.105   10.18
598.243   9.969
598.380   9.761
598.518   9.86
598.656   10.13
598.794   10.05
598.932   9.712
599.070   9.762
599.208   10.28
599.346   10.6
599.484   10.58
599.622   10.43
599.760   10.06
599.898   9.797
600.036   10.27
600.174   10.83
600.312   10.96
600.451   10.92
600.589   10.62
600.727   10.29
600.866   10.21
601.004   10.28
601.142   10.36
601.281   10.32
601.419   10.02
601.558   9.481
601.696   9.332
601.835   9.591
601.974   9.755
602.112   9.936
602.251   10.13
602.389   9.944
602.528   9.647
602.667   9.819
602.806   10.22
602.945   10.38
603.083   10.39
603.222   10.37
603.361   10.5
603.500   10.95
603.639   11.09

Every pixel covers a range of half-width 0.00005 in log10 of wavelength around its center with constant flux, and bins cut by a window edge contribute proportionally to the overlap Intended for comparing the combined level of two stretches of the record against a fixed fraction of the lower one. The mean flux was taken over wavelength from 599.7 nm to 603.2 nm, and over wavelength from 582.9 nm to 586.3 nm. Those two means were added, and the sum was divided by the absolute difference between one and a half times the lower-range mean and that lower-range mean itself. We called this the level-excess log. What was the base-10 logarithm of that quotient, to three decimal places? 0.594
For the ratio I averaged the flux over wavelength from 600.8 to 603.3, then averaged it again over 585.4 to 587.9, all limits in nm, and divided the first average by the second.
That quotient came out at 0.94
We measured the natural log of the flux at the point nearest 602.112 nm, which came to 2.30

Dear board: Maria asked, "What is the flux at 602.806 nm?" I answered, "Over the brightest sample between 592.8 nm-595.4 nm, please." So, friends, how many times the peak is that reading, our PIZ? 0.91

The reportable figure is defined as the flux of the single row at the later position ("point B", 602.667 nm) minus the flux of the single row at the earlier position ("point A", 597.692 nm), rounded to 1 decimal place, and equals -1.0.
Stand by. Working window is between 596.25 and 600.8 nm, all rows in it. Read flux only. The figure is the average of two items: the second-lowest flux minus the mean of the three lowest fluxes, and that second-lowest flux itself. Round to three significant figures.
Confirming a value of 4.89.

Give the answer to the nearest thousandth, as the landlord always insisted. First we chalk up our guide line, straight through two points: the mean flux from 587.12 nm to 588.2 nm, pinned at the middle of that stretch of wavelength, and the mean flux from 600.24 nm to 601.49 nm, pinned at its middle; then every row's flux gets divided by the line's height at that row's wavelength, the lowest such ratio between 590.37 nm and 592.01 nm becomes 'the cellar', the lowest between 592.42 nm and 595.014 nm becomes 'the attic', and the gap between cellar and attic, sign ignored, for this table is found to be 0.065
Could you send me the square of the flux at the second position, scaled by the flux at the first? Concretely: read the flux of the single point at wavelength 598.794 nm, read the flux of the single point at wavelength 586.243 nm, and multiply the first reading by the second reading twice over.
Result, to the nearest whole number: 1286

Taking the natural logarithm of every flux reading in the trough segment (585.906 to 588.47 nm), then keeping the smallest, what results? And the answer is 2.27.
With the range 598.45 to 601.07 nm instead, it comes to 2.27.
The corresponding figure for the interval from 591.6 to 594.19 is 2.32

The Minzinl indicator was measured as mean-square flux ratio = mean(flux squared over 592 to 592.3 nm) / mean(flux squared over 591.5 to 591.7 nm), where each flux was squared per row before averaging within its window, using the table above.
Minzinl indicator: 1.18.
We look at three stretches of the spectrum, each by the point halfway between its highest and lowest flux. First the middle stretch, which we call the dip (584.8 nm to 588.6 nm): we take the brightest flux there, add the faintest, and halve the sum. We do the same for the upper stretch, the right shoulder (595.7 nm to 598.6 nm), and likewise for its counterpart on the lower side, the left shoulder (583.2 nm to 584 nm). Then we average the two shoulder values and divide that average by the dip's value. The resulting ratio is 0.954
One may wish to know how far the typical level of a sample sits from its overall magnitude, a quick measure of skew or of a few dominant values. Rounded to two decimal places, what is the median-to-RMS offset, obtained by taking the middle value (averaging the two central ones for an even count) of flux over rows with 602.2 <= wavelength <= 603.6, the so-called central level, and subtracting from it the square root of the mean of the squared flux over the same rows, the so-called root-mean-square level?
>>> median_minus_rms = 0.05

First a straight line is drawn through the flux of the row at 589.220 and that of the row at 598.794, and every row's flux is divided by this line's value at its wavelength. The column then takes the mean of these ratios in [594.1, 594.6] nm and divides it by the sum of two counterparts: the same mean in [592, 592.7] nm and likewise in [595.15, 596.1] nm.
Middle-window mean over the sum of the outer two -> 0.48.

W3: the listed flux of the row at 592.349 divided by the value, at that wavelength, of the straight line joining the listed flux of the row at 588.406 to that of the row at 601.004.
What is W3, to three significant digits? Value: 0.992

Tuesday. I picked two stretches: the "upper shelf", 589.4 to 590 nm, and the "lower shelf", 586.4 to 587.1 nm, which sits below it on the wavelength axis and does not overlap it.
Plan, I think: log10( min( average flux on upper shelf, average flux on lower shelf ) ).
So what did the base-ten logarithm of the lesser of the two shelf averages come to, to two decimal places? 0.97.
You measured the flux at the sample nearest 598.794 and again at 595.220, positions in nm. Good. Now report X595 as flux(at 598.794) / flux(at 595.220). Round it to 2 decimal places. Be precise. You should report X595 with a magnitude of 0.94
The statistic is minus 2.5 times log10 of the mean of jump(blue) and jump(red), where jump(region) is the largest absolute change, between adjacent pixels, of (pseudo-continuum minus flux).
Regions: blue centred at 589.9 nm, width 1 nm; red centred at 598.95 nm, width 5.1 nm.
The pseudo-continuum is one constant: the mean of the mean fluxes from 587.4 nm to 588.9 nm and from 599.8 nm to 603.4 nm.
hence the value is 0.7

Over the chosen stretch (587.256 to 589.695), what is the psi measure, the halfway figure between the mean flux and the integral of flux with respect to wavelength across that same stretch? 17.1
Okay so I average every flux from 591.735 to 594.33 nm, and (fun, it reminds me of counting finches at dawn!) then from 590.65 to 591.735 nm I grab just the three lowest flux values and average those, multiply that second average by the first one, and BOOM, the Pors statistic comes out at 103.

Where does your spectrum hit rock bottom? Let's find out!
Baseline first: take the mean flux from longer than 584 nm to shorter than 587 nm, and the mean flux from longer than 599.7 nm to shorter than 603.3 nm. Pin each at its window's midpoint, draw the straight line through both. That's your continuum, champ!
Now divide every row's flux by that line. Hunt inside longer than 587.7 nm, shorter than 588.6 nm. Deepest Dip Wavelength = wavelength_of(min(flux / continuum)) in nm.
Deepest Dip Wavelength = 587.865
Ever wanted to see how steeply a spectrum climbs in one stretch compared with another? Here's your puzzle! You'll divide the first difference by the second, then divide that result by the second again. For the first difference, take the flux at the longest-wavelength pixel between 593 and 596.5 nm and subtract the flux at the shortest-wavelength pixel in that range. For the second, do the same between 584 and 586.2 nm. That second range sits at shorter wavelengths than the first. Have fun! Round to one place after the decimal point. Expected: 0.1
